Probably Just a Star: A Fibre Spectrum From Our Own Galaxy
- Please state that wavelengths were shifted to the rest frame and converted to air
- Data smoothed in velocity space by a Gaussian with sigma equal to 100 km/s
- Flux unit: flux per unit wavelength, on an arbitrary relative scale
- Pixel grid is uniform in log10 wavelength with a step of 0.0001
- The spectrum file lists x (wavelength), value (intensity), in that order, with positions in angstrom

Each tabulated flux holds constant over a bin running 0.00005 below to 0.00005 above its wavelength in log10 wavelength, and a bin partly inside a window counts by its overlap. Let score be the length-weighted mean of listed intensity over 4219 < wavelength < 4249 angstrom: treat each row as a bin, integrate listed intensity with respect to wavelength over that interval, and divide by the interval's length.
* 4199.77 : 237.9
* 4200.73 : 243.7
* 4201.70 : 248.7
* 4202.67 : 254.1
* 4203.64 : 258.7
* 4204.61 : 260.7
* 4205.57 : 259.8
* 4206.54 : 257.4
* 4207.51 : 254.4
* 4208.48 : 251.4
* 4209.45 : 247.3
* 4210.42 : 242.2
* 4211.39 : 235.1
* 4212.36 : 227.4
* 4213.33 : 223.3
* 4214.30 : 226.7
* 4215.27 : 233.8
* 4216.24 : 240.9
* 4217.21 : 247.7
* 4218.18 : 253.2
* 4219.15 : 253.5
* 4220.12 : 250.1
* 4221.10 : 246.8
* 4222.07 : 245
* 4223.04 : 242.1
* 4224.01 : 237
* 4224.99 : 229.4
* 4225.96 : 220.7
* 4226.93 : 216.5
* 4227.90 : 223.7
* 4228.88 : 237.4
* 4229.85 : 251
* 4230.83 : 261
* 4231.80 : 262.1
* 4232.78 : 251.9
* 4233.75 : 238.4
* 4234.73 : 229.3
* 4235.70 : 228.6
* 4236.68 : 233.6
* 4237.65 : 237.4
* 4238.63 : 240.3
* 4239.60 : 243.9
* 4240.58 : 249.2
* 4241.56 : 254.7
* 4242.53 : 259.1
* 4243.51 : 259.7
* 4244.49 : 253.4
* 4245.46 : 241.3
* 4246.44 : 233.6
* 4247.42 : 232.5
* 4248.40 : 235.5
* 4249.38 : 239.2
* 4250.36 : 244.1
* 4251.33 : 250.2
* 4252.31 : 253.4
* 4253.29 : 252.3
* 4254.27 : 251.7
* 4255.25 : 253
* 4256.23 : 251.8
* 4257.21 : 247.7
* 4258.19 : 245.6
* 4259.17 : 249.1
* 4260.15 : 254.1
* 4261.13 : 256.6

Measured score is 242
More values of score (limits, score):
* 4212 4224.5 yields 241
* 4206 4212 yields 247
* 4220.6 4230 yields 234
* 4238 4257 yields 247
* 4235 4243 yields 243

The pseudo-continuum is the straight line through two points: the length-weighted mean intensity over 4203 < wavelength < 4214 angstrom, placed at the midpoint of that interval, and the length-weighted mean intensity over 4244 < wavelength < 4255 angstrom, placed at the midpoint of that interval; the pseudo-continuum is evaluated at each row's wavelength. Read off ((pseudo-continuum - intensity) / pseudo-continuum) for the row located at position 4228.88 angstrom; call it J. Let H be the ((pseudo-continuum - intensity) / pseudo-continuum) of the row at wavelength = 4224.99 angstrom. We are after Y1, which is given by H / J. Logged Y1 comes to 2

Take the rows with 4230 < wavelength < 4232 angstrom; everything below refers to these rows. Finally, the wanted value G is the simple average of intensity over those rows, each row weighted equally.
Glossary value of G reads 262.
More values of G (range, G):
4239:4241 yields 247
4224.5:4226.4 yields 225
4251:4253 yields 252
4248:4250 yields 237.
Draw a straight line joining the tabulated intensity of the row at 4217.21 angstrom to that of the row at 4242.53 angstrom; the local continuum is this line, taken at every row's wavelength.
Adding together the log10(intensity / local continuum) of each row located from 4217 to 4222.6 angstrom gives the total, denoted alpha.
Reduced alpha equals 0.01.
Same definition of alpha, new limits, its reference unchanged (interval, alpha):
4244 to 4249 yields -0.19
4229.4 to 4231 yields 0.01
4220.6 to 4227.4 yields -0.21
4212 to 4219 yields -0.14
